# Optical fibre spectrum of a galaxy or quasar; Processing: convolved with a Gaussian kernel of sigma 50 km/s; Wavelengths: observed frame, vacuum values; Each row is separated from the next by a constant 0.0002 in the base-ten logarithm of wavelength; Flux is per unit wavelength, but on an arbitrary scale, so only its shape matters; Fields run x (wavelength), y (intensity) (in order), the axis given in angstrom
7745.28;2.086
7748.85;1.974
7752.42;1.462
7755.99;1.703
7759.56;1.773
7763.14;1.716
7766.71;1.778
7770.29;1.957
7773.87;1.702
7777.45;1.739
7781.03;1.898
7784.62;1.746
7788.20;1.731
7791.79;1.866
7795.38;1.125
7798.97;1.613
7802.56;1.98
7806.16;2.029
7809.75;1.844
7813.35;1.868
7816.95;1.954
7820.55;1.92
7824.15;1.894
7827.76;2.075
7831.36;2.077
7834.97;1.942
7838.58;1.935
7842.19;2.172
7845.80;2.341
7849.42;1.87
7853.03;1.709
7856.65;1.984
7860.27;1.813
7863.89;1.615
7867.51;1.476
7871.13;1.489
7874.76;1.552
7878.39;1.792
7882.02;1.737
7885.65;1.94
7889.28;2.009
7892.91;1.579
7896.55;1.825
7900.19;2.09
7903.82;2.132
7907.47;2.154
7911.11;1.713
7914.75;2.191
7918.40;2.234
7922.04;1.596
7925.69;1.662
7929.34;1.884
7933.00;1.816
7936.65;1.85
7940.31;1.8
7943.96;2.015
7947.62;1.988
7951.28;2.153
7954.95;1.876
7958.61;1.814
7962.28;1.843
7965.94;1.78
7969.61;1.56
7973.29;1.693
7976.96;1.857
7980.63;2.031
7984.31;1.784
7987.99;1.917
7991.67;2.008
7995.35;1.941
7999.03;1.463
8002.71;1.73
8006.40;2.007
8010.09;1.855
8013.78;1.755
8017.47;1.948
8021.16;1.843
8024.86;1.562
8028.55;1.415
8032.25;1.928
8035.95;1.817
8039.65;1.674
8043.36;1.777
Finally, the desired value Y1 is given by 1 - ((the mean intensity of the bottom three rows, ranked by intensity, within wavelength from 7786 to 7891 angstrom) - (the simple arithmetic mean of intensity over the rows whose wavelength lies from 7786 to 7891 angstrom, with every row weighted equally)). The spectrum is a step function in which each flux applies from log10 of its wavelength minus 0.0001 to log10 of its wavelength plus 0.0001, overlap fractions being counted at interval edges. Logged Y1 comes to 1.48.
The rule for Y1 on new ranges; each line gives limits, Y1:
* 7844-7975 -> 1.34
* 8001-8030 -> 1.20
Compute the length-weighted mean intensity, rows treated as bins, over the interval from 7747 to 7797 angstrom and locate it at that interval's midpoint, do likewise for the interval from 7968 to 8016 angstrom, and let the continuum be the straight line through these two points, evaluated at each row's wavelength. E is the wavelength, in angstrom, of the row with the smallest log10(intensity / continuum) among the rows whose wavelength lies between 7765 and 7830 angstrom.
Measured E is 7795.38 angstrom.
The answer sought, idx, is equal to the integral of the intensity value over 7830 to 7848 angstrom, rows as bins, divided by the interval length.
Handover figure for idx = 2.09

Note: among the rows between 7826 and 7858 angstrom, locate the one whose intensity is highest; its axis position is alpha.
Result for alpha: 7845.80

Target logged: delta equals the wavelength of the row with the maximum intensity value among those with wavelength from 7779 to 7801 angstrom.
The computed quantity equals 7781.03 angstrom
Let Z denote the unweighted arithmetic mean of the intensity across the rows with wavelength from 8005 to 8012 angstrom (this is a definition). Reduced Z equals 1.93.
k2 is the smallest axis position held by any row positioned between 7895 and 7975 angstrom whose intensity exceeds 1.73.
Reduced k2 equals 7896.55 angstrom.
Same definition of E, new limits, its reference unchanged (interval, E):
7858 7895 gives 7867.51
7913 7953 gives 7922.04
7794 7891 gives 7795.38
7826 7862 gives 7853.03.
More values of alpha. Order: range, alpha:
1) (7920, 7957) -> 7951.28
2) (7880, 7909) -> 7907.47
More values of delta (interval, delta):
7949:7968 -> 7951.28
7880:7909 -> 7907.47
